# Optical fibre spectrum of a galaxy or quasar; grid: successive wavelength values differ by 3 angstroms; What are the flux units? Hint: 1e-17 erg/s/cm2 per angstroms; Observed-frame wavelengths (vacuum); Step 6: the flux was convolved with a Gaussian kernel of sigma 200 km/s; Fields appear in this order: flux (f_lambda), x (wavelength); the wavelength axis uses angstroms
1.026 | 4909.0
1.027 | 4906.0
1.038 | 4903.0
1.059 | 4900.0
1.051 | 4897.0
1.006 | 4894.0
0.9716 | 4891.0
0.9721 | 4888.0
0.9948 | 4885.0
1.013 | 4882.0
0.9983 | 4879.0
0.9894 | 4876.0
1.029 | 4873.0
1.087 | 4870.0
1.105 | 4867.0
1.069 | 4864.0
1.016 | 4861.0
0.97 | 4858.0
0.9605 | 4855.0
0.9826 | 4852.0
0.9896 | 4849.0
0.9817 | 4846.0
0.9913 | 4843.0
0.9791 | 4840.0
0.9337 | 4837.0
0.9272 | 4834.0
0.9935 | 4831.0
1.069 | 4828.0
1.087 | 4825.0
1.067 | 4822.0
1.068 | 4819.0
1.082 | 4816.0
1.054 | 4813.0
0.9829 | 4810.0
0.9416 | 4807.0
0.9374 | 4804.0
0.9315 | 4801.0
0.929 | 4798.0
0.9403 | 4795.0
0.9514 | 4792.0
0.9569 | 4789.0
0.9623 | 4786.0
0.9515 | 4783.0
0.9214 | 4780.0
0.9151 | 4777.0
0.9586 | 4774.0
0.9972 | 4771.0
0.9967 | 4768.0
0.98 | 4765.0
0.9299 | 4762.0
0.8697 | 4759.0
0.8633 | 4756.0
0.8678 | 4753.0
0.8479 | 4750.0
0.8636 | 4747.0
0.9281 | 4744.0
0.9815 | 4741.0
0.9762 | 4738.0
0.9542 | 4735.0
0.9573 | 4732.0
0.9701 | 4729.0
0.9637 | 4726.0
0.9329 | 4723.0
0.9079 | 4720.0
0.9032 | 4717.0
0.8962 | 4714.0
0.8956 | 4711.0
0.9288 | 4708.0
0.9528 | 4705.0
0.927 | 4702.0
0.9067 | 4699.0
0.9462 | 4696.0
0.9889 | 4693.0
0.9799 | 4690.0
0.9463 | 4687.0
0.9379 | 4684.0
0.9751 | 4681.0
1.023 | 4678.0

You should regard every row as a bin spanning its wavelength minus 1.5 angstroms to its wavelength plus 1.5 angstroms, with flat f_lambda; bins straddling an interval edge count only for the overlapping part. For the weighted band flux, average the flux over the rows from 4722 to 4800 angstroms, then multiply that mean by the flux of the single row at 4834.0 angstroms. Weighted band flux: 0.87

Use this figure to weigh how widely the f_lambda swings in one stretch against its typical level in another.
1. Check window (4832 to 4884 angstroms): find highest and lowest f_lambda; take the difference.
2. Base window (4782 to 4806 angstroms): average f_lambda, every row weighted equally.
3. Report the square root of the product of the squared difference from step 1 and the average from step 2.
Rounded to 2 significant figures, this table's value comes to 0.17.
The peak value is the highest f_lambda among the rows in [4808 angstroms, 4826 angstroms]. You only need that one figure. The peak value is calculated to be 1.087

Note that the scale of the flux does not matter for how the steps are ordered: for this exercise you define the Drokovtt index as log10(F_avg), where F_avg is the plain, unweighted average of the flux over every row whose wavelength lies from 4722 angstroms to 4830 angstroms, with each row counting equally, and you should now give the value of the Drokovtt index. -0.017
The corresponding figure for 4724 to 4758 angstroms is -0.034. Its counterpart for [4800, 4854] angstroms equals 0.000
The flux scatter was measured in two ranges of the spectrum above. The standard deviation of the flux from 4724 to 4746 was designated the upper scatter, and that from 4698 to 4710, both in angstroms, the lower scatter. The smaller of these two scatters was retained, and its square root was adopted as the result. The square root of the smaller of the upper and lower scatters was 0.13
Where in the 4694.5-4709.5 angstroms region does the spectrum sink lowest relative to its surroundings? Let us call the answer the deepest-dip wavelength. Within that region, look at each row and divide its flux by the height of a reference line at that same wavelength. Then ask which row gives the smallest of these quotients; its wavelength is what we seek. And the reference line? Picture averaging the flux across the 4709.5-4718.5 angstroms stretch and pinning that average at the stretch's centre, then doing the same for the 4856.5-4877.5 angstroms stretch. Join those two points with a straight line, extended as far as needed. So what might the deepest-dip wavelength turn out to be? 4699.0 angstroms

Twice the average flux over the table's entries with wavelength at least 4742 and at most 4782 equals 1.84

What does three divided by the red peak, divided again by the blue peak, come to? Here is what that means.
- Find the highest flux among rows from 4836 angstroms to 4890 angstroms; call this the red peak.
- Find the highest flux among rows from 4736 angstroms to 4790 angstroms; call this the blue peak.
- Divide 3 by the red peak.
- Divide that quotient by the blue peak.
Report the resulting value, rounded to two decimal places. 2.72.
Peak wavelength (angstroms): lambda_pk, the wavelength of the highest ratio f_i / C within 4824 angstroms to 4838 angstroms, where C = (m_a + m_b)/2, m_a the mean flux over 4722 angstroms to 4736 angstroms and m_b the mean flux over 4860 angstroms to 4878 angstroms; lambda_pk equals 4825.0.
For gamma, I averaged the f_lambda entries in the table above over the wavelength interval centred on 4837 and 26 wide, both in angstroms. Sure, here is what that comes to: 0.99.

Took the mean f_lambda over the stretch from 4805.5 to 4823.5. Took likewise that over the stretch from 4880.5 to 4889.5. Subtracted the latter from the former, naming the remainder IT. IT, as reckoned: 0.04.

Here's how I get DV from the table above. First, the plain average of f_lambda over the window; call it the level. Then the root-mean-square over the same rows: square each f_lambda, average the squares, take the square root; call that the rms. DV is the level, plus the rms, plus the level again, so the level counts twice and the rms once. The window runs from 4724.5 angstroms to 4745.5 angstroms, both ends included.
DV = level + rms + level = 2.885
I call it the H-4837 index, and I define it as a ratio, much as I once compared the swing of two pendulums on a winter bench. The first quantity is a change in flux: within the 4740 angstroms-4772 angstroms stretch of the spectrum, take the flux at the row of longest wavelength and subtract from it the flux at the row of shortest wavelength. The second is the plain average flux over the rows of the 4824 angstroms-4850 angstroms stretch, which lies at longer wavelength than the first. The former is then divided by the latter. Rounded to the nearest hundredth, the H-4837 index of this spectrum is 0.02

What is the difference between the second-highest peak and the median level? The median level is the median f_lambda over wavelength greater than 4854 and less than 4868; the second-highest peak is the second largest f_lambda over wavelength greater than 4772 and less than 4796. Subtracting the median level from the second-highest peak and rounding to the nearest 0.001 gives -0.057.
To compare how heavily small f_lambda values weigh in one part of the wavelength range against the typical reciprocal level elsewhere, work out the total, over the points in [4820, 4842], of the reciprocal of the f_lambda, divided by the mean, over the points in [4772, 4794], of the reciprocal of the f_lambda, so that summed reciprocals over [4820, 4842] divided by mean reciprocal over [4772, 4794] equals 6.59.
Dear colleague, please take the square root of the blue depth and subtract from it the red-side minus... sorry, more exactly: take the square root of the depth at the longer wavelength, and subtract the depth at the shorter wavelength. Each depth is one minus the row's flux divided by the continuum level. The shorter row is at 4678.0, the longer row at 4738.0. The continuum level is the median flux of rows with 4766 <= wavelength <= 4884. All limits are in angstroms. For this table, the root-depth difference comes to 0.12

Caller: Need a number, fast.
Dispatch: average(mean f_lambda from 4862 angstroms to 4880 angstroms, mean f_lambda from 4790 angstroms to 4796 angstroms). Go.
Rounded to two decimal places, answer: 1.00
